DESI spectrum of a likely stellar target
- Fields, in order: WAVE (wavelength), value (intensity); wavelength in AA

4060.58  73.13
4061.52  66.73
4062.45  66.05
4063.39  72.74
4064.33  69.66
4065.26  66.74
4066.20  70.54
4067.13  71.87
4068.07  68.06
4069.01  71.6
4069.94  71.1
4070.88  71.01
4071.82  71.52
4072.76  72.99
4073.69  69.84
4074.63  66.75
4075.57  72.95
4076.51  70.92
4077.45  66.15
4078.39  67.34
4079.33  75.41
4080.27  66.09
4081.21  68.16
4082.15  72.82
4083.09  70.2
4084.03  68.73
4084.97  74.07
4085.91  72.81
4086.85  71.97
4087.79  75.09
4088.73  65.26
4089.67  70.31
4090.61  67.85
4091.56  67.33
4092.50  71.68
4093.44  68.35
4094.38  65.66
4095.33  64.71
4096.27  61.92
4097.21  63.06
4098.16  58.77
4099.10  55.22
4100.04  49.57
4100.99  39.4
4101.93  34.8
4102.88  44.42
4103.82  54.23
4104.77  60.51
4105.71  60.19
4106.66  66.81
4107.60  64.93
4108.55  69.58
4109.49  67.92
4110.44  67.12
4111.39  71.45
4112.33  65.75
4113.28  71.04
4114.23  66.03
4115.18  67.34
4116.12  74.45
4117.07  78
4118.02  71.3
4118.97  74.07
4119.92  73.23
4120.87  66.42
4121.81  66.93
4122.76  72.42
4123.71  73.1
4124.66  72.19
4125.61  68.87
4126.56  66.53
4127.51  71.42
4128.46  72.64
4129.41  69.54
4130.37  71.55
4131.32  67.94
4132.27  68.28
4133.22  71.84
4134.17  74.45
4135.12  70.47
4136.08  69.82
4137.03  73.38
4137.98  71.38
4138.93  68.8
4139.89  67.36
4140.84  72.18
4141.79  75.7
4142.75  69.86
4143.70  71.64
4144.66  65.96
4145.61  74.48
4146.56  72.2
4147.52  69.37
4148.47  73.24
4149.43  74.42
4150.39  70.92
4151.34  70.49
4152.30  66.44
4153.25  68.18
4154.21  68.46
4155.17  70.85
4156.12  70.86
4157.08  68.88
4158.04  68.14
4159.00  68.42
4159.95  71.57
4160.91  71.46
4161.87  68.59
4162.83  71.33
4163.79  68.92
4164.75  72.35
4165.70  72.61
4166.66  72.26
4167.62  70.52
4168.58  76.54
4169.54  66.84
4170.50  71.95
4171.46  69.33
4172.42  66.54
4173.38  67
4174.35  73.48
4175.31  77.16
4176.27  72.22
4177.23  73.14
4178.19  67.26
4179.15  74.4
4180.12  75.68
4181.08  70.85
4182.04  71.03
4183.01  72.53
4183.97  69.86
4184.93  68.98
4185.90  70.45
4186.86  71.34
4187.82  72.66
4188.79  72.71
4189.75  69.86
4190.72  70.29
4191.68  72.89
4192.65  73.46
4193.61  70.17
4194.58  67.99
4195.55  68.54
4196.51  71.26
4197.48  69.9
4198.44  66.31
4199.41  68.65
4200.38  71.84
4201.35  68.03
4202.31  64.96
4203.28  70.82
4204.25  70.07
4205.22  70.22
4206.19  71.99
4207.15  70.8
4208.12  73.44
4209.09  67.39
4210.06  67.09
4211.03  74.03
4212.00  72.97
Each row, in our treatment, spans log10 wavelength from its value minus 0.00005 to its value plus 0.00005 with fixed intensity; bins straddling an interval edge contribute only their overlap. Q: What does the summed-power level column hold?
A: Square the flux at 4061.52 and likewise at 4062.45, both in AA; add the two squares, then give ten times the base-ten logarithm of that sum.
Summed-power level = 39.5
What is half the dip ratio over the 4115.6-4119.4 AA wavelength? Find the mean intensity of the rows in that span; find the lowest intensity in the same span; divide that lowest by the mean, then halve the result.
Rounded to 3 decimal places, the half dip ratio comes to 0.479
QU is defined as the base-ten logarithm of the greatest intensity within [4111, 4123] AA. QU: 1.89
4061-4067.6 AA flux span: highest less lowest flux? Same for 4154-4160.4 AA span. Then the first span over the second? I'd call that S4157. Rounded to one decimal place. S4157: 2.0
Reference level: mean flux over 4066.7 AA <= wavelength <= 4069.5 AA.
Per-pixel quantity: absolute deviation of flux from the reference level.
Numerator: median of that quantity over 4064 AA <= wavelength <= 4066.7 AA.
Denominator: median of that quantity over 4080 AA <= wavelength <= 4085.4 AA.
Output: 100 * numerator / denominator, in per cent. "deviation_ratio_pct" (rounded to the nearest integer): 36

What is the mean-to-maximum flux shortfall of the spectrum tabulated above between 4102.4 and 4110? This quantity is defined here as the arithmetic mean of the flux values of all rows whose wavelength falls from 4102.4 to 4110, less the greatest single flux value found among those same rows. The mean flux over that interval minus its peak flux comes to -8.5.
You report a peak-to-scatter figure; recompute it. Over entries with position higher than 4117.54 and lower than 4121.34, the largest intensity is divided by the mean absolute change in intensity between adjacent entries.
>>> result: 21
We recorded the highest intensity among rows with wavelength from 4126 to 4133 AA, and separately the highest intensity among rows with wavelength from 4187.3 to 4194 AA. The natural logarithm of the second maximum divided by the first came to 0.011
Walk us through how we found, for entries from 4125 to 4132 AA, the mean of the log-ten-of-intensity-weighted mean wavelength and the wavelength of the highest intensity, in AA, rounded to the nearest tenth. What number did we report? 4128.5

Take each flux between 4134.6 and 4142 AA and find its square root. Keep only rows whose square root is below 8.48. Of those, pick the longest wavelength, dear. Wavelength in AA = 4139.89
